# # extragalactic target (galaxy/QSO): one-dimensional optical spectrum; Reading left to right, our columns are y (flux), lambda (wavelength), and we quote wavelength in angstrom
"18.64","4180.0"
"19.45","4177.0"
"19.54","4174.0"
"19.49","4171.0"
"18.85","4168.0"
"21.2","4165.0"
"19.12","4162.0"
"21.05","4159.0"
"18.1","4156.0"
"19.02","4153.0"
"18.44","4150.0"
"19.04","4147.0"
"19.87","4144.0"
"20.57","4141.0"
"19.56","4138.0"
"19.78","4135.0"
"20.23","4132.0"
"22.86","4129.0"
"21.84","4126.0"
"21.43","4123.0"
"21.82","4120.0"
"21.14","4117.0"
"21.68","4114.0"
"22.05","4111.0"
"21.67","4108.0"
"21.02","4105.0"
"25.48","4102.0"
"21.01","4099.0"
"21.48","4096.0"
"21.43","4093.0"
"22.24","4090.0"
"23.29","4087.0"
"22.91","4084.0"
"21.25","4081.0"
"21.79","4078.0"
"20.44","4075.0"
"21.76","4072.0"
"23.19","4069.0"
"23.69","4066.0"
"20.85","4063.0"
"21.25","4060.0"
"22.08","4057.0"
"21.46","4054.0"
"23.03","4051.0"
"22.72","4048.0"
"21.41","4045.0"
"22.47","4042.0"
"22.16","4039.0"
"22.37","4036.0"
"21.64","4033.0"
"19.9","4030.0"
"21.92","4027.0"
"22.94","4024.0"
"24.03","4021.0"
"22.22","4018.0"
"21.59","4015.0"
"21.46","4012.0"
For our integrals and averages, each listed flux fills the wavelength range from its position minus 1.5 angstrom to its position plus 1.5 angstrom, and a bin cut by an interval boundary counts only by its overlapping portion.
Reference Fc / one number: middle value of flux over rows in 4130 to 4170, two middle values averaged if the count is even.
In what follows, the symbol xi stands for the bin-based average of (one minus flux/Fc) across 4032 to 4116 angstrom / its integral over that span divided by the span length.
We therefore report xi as -0.128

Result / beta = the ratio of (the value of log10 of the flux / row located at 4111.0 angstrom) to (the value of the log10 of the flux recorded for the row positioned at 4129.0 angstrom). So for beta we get 0.988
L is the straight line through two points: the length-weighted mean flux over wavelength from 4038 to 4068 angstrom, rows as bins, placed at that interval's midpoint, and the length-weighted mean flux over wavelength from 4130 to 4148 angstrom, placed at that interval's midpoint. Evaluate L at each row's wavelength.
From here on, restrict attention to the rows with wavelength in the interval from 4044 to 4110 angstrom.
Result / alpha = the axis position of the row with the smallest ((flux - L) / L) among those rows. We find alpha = 4075.0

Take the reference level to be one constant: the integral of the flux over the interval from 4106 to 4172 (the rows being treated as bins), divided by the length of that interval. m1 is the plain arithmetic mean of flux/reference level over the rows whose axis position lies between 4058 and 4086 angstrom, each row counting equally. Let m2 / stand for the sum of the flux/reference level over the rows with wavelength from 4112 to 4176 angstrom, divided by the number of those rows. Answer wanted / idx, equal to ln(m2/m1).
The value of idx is -0.08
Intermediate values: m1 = 1.07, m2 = 0.99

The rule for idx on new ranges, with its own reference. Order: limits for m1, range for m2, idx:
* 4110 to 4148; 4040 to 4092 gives 0.06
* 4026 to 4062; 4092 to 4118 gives 0.00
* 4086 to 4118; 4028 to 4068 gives -0.01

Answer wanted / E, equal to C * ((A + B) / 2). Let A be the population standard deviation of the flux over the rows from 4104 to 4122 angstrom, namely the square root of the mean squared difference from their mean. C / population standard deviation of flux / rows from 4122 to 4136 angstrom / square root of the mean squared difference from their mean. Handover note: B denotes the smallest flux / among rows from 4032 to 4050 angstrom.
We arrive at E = 12.1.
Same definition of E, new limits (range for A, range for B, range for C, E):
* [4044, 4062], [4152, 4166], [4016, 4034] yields 11.8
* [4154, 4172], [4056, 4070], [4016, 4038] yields 12.9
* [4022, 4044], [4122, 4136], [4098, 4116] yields 15.9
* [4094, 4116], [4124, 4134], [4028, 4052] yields 10.0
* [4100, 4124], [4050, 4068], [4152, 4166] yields 13.5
